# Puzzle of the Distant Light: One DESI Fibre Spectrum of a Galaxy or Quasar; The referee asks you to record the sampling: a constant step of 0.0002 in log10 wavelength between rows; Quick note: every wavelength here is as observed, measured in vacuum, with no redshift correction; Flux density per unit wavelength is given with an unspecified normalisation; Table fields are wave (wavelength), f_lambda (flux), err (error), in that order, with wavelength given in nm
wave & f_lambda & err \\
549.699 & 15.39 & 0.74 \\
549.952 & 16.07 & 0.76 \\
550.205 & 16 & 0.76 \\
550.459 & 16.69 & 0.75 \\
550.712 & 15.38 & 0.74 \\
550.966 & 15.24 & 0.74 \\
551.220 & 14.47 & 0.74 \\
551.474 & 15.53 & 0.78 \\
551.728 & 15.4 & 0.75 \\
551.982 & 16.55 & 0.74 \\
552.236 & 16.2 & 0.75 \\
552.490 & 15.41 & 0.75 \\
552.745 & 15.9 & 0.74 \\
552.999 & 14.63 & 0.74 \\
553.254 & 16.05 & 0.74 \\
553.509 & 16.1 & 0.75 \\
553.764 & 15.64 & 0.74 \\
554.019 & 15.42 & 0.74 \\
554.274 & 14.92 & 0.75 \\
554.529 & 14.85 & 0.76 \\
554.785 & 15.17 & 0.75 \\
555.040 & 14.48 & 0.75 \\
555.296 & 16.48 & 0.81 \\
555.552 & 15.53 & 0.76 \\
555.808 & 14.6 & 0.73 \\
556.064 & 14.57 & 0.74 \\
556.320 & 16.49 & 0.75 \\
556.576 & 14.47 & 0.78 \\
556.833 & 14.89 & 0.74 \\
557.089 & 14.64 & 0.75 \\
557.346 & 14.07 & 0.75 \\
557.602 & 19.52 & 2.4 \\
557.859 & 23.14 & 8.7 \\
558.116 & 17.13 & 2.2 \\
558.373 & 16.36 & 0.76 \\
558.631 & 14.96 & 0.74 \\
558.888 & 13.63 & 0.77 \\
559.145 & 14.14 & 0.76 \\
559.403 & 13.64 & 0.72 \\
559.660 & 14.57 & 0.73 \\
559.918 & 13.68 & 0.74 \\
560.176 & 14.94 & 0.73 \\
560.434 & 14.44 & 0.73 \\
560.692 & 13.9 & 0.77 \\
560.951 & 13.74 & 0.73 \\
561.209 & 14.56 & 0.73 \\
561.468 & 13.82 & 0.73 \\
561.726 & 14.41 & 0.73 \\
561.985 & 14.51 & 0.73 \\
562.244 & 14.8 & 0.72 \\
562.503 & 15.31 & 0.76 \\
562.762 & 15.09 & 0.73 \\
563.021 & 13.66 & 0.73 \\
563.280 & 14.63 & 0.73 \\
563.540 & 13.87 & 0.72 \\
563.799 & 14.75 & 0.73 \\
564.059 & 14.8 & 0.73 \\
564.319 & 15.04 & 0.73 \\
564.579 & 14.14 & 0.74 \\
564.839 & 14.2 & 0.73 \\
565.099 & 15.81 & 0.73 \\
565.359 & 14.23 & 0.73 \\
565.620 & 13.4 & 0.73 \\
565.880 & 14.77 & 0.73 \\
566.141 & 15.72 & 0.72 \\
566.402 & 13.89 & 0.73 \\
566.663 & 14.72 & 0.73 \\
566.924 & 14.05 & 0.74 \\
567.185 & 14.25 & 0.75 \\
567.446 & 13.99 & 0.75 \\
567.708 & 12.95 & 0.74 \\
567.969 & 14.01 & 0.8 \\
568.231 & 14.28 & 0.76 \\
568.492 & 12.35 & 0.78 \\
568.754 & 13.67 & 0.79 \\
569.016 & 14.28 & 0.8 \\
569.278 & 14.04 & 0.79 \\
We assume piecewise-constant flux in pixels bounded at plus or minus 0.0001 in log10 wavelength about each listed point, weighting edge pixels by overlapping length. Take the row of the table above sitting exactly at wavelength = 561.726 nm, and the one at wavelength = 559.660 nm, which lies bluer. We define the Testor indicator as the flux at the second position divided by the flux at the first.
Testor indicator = 1.01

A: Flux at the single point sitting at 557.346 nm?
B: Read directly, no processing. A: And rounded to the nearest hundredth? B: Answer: 14.07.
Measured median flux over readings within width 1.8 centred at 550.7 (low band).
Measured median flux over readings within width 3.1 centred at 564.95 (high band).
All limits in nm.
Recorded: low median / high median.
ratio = 1.07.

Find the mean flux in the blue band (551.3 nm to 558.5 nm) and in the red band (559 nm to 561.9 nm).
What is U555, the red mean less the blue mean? -1.69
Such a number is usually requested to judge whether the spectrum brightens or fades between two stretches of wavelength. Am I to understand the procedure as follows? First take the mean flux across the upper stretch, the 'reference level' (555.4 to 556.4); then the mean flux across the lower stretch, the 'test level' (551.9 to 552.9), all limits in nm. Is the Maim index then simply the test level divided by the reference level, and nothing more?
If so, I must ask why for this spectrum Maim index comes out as 1.05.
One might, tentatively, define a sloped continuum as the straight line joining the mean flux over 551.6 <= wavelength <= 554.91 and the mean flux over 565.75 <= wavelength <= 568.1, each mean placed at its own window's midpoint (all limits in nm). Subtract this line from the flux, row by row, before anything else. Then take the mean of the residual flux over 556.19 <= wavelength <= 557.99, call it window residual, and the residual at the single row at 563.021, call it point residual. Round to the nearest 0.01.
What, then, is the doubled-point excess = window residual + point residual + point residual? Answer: -0.39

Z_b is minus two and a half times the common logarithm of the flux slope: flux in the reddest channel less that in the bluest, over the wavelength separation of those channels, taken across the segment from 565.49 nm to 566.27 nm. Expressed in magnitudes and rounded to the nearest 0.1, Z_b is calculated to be -1.6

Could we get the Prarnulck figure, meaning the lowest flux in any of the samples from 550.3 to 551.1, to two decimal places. 15.24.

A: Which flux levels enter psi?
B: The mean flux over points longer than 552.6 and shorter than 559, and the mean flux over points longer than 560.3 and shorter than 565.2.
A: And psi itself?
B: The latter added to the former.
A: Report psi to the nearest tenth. 30.2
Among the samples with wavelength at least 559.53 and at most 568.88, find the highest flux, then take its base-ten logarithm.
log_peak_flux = 1.20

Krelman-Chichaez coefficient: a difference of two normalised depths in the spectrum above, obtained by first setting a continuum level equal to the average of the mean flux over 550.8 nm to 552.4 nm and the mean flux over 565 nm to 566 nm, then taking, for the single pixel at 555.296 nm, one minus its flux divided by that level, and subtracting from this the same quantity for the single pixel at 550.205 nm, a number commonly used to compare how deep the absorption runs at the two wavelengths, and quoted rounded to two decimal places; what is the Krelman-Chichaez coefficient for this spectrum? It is -0.03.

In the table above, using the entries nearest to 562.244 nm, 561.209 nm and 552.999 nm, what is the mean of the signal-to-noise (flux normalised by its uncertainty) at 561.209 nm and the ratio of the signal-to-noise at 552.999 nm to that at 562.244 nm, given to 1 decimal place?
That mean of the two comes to 10.5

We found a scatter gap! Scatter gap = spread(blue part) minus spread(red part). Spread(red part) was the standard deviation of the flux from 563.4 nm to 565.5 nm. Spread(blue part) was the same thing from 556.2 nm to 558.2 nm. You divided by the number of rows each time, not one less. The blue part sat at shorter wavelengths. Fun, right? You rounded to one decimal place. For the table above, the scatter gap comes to 2.3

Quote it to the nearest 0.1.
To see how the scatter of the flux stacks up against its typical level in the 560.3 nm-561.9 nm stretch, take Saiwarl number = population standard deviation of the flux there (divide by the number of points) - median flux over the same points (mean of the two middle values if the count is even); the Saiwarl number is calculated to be -13.8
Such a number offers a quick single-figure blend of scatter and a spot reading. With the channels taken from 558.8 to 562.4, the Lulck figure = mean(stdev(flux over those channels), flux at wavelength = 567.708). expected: 6.7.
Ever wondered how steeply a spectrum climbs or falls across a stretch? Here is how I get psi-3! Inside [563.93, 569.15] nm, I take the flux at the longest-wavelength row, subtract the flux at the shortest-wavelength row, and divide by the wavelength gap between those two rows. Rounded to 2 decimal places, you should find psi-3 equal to -0.10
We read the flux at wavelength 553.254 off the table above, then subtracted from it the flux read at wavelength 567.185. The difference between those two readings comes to 1.8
